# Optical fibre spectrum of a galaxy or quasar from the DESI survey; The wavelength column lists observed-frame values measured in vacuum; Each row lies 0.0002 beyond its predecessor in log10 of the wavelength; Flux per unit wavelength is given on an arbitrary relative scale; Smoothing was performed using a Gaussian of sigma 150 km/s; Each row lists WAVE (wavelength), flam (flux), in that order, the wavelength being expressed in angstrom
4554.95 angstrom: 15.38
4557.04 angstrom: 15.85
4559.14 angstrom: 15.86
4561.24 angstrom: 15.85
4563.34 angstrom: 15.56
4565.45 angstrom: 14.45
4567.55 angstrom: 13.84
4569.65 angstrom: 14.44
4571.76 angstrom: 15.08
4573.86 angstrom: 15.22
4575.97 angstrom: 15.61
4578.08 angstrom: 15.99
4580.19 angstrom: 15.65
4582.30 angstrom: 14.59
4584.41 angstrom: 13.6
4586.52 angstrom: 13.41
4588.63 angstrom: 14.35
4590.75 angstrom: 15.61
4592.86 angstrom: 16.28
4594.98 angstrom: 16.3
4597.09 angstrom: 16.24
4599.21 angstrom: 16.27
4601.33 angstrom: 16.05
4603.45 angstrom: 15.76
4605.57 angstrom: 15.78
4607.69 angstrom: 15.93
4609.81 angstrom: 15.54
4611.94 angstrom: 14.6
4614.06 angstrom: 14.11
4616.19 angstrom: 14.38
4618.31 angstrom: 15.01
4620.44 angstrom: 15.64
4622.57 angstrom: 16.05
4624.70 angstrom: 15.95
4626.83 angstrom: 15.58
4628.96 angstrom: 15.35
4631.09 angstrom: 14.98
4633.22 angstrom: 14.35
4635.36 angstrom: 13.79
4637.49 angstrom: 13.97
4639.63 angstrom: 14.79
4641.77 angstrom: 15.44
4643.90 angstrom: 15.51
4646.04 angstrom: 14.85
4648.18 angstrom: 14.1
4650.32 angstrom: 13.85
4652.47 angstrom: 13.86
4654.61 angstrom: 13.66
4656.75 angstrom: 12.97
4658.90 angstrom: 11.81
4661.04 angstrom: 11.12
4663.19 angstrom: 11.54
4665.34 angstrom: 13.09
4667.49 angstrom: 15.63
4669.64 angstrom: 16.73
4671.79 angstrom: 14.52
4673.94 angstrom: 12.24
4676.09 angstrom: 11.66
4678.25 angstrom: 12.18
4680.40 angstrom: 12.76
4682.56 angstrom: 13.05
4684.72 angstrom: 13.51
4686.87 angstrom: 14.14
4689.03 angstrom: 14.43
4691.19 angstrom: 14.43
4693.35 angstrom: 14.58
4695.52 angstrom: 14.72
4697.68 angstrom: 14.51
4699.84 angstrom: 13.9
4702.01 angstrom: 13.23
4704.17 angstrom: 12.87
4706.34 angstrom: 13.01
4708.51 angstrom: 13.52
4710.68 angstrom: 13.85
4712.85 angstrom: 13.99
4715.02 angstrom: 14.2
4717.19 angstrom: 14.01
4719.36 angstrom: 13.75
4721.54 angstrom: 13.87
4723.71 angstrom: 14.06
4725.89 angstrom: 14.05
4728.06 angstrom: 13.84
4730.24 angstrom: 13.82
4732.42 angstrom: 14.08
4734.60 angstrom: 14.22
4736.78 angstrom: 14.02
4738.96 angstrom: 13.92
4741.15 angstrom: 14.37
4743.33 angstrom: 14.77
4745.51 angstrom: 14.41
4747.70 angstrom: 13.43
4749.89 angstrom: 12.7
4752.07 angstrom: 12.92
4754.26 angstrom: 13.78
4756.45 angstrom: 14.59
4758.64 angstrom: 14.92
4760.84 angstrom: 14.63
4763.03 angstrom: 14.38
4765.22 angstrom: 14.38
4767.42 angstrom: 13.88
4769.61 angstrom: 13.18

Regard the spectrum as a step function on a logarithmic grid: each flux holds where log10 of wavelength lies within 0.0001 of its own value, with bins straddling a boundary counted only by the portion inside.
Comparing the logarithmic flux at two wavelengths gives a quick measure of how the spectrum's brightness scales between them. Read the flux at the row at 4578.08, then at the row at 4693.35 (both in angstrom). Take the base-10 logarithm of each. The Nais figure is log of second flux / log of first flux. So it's 0.97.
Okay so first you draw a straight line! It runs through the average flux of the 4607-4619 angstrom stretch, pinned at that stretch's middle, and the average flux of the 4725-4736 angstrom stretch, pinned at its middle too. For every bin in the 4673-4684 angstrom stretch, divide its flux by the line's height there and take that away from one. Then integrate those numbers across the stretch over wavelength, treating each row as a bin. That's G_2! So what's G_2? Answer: 1.5 angstrom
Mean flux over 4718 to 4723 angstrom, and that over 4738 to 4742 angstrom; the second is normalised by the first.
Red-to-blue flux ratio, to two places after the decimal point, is 1.02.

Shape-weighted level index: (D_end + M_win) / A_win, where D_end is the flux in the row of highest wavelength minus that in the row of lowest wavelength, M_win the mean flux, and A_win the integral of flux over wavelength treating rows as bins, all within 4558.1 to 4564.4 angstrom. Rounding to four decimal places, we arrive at 0.1557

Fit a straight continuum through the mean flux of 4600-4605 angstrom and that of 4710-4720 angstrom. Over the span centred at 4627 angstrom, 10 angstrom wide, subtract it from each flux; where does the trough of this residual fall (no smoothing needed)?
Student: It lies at 4631.09 angstrom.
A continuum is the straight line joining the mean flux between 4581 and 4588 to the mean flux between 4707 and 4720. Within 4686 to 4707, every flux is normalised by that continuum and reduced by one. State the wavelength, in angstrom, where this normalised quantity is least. 4704.17 angstrom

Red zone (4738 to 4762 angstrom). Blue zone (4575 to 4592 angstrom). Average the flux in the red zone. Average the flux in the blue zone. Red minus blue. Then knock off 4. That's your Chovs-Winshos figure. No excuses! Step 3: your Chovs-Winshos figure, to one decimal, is -4.8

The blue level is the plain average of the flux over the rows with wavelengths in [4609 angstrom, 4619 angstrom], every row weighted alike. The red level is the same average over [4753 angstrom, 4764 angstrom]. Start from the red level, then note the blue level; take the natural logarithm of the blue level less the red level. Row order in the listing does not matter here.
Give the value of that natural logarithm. -1.3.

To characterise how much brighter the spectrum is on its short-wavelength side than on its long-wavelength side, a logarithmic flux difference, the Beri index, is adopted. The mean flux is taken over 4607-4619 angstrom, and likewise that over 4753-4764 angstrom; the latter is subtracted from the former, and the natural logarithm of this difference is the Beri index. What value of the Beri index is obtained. -0.8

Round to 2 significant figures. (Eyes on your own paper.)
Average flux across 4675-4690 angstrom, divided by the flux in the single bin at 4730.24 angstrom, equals 0.95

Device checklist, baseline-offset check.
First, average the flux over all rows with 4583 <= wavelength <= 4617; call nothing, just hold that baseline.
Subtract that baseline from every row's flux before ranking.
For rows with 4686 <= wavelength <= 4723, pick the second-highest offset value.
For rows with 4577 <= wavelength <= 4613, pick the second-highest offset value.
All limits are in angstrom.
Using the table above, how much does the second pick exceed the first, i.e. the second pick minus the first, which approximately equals 1.7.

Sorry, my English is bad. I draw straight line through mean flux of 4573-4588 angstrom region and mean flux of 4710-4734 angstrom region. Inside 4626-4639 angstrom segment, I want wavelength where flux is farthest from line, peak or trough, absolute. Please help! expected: 4626.83 angstrom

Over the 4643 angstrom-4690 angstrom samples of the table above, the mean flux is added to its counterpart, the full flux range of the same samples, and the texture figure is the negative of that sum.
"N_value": -19.1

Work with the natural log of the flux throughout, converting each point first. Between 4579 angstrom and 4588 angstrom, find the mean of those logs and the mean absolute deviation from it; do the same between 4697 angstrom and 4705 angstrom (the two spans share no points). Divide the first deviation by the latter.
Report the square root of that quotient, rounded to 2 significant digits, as 1.2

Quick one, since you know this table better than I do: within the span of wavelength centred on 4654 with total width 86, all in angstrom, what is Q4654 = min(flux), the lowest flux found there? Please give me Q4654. 11.12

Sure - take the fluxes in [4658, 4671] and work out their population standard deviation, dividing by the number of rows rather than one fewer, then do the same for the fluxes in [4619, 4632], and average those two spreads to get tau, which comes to 1.25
